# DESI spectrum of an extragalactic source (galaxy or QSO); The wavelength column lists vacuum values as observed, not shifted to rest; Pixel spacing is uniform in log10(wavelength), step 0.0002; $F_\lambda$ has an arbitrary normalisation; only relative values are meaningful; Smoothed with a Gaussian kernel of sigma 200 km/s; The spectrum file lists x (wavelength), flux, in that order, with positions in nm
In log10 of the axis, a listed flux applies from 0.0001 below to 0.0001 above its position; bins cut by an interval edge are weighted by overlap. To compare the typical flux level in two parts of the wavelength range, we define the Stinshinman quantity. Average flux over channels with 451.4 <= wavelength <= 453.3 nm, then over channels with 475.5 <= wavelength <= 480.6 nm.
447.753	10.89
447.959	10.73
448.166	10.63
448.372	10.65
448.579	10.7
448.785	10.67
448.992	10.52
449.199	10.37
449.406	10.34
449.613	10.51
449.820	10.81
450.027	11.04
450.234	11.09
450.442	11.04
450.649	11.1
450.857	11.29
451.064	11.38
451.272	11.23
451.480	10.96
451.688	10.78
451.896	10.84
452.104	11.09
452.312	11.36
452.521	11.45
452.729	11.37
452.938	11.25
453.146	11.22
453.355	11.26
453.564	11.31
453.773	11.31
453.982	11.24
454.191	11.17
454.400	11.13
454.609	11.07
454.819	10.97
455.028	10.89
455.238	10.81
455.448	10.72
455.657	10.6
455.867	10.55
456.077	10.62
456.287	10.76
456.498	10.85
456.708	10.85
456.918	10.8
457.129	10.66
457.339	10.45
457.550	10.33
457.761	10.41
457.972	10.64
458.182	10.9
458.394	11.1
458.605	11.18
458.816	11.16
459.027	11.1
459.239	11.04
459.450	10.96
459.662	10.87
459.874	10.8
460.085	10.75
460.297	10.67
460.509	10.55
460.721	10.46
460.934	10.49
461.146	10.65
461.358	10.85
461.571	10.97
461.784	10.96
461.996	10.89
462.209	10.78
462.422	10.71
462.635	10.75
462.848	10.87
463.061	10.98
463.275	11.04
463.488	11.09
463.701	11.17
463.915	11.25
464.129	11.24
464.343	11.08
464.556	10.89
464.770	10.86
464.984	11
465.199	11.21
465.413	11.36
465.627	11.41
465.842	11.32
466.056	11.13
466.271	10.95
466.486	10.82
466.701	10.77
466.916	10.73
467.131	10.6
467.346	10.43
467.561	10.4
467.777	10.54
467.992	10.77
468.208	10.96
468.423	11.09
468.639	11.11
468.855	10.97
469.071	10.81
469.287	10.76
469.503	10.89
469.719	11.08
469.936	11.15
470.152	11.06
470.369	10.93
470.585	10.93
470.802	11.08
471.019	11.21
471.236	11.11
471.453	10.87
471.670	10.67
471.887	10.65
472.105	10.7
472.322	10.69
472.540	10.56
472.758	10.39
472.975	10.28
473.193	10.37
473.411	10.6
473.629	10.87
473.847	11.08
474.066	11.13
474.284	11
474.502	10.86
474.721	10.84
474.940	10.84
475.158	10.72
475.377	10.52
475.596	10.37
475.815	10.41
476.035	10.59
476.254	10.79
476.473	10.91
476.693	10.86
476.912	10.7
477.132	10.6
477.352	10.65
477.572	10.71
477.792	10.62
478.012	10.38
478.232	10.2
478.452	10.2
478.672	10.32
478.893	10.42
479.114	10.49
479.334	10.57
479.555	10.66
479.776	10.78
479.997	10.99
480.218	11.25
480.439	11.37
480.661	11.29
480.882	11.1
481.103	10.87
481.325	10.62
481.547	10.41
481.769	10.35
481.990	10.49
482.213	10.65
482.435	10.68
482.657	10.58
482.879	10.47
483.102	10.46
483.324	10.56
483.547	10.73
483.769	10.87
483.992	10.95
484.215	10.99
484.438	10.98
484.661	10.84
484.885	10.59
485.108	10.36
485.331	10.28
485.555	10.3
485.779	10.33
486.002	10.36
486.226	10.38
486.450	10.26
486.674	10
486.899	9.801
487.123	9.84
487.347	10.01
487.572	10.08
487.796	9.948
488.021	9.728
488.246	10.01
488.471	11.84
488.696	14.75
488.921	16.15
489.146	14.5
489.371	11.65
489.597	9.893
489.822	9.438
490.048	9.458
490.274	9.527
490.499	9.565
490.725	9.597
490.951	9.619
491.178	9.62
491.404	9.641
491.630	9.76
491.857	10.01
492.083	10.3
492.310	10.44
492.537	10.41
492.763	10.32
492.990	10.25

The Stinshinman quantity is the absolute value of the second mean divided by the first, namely 0.96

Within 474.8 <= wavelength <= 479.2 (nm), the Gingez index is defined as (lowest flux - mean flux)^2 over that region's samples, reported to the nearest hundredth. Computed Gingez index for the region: 0.13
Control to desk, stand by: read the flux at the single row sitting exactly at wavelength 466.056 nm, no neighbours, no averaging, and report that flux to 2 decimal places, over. 11.13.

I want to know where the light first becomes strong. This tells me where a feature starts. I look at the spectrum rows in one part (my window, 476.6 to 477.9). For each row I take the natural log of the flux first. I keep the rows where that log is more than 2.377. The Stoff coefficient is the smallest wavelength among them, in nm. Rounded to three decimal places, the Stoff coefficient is 476.693 nm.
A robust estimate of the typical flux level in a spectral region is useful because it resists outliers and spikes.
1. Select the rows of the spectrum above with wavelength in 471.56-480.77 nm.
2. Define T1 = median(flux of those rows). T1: 10.7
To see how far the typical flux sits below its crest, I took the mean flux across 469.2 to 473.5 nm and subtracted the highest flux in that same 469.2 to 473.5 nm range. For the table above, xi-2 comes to -0.41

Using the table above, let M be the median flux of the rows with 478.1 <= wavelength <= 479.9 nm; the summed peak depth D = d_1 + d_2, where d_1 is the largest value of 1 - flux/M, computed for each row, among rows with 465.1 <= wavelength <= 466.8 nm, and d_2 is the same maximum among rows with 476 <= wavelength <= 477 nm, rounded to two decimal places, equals -0.04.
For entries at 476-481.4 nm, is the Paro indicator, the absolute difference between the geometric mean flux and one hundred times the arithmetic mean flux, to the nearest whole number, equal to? 1061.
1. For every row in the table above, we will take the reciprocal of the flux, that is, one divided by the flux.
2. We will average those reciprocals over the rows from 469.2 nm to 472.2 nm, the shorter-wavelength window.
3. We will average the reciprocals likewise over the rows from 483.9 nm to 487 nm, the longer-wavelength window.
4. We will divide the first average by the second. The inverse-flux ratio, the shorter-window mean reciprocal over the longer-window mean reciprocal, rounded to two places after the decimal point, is 0.96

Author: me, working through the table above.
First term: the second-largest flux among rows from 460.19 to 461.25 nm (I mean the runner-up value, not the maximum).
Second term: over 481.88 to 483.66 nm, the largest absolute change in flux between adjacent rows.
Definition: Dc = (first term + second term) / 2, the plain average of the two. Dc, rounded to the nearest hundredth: 5.41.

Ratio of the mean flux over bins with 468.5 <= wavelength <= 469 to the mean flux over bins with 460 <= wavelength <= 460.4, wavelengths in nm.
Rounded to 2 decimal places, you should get 1.03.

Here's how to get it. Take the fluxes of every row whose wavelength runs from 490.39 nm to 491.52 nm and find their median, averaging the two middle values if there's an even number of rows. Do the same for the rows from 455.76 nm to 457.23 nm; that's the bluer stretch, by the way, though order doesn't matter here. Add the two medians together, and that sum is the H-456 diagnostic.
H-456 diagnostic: 20.4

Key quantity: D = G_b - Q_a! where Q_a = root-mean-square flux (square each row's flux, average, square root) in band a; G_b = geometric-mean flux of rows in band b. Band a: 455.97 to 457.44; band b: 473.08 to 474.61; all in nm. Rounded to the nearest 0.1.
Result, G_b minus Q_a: 0.1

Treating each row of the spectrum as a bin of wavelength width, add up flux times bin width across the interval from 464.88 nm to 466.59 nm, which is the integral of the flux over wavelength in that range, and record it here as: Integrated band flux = 19.1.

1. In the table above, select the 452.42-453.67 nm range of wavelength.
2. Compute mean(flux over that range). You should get 11.31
